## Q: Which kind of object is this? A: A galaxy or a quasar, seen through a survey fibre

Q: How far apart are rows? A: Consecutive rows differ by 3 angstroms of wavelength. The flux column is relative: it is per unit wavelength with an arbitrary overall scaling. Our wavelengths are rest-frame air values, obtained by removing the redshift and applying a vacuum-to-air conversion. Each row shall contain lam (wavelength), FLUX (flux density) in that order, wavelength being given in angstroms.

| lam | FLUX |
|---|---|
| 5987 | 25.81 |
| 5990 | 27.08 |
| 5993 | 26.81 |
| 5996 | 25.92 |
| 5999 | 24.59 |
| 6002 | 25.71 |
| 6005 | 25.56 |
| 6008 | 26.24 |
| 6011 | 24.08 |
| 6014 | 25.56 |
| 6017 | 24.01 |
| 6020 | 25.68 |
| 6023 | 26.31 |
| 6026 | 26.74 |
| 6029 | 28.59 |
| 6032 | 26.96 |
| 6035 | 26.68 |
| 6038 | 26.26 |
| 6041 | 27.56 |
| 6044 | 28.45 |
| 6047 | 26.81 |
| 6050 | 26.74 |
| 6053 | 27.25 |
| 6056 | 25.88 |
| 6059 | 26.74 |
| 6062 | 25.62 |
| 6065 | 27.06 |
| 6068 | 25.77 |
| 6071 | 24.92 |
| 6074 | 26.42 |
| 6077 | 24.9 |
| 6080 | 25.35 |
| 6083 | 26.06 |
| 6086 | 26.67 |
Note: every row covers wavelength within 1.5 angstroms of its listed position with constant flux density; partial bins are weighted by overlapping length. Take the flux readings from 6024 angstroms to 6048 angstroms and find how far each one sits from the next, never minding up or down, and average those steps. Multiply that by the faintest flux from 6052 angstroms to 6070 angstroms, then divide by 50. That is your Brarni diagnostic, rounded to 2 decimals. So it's 0.59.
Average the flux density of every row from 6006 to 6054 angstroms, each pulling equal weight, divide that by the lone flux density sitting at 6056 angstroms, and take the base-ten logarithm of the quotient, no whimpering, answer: 0.010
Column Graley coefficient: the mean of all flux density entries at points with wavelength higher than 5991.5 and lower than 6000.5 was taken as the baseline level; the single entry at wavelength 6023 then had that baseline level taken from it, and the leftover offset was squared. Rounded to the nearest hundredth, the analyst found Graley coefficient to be 0.29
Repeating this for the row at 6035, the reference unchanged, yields 0.82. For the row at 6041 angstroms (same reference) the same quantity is 3.19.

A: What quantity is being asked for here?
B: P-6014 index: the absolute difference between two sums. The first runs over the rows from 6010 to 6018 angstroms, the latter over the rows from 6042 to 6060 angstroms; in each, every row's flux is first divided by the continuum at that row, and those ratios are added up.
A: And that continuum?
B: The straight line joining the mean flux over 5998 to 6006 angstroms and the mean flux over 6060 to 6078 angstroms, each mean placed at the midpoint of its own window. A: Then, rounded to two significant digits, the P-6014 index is 3.4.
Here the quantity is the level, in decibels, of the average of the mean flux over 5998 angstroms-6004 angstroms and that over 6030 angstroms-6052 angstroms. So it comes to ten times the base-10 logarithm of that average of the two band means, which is 14.2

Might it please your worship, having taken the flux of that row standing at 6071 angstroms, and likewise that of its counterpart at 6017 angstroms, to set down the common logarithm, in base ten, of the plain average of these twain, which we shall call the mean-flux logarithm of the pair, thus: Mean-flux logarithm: 1.39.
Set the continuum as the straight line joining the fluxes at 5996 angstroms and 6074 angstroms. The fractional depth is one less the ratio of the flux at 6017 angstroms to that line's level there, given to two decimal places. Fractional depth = 0.08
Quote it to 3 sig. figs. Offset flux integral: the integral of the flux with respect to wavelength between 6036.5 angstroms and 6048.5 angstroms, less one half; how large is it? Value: 327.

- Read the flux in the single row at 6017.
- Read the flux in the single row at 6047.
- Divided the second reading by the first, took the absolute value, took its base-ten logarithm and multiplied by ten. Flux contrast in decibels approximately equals 0.5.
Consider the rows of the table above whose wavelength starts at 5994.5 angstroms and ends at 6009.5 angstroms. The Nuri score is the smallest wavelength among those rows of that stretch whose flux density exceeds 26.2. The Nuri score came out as 6008 angstroms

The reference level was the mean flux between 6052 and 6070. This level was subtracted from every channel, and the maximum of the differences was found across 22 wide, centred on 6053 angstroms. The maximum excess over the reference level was 2.1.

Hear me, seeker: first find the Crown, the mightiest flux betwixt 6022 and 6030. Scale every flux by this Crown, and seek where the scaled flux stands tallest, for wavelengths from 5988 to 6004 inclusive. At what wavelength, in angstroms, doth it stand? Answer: 5990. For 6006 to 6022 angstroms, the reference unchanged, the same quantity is 6008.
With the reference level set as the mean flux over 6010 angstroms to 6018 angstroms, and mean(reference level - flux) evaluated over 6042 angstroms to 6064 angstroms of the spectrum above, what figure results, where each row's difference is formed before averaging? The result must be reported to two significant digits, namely -2.2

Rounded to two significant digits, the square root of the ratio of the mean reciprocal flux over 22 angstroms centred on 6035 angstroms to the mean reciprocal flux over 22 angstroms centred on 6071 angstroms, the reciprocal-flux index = 0.97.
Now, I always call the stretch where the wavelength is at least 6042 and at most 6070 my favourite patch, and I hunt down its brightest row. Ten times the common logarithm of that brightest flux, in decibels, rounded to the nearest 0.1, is 14.5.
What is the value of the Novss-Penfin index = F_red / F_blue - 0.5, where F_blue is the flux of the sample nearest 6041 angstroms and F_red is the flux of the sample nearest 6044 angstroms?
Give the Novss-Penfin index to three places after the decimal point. 0.532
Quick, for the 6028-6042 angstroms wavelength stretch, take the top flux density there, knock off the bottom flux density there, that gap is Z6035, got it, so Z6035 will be 2.3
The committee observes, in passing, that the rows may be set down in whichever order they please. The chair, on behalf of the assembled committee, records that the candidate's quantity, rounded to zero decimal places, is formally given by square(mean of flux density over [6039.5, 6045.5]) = 784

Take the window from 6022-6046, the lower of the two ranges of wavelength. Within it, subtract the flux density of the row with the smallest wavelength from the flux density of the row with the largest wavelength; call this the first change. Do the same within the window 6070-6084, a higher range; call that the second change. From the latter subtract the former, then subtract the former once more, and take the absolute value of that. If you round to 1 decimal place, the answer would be 3.1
